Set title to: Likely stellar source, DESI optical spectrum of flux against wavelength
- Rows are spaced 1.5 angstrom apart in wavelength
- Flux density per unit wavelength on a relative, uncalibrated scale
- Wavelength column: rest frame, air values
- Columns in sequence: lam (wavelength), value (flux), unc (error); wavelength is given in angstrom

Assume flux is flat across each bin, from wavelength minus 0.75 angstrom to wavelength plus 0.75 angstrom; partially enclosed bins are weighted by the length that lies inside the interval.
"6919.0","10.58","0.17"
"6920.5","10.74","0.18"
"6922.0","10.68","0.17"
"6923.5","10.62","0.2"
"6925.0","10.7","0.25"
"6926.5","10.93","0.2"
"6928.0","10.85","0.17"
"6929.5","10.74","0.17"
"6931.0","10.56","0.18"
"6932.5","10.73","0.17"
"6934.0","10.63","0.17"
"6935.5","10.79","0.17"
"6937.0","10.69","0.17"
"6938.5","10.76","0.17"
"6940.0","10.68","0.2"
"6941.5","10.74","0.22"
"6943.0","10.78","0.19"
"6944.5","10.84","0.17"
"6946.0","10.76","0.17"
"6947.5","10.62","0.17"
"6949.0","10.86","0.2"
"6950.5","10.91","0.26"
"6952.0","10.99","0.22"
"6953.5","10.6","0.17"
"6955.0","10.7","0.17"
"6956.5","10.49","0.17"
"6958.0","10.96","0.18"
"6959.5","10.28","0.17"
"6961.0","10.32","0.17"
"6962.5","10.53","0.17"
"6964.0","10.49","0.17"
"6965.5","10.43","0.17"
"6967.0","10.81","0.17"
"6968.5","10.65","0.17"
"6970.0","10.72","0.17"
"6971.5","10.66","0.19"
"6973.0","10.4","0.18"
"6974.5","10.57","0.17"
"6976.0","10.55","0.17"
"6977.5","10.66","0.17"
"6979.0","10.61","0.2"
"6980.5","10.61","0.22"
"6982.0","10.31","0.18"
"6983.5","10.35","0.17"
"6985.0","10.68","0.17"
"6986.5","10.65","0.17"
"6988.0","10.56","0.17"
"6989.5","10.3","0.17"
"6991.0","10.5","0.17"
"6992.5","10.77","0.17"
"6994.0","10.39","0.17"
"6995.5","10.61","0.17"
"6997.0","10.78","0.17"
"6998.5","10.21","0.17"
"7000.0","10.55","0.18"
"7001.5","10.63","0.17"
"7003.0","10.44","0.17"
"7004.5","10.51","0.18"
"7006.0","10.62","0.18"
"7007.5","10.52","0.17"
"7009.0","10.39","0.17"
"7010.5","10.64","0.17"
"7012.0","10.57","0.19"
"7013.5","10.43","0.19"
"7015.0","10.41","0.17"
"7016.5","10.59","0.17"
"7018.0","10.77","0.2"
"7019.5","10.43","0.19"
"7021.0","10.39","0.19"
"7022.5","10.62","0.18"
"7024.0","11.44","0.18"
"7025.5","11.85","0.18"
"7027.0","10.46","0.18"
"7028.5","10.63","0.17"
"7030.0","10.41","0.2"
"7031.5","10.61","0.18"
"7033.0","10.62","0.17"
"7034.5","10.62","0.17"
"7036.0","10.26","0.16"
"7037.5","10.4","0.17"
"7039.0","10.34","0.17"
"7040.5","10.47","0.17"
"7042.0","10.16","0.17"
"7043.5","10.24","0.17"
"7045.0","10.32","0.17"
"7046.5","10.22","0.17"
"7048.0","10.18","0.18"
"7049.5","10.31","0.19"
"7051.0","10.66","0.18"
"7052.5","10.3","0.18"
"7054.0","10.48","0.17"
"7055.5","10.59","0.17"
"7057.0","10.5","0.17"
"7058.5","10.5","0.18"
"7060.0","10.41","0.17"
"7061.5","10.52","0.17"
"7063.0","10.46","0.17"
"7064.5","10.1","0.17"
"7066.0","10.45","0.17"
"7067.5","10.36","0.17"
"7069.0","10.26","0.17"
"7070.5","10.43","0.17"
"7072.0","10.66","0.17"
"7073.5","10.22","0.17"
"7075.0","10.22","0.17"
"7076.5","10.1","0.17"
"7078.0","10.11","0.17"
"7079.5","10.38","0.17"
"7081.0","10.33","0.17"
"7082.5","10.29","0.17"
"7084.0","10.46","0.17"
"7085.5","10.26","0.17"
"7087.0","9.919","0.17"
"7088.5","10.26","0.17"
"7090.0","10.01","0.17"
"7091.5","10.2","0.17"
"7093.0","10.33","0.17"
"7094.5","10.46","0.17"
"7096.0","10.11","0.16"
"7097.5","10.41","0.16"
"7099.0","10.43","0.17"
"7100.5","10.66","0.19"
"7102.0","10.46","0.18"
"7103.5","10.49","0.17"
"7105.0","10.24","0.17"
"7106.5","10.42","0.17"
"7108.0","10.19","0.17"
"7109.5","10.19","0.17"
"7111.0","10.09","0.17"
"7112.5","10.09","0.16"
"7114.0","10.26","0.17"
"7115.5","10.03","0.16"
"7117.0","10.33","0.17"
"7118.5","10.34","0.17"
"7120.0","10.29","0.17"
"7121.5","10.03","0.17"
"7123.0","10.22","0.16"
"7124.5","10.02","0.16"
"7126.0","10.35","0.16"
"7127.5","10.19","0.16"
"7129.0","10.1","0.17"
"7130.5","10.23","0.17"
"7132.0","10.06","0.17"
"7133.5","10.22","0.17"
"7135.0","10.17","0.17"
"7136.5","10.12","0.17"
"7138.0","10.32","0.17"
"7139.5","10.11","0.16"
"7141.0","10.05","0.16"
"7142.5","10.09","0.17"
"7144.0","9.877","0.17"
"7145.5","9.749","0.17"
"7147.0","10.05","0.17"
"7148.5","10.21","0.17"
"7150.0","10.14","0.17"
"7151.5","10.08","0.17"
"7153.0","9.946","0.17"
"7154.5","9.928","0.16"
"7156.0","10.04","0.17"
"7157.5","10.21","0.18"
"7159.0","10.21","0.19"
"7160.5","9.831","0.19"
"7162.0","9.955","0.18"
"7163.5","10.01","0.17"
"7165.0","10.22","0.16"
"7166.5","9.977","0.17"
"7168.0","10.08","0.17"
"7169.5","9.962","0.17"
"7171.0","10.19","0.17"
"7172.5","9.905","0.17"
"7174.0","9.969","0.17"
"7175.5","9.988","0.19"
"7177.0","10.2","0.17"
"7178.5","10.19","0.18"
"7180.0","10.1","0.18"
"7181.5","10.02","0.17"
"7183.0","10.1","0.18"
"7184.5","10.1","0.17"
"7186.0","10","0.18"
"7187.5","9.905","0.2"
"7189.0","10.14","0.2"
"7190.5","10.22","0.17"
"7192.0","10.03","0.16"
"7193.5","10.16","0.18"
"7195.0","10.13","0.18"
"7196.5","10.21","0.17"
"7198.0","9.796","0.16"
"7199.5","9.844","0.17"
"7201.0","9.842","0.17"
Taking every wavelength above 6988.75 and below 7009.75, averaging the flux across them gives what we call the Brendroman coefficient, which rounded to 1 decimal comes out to 10.5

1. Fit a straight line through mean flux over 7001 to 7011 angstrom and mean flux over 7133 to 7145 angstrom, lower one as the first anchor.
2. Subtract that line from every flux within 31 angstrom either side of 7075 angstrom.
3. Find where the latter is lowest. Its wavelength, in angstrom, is 7087.0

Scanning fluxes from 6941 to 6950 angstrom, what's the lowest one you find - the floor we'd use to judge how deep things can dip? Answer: 10.62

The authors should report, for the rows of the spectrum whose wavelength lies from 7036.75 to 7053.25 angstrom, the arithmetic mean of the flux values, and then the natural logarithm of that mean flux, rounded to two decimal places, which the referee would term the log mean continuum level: 2.33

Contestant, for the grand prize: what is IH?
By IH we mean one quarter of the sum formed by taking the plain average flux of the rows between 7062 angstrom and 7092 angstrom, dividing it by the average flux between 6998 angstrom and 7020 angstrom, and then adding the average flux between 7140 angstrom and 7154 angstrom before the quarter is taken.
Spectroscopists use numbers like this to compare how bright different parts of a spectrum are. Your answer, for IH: 2.75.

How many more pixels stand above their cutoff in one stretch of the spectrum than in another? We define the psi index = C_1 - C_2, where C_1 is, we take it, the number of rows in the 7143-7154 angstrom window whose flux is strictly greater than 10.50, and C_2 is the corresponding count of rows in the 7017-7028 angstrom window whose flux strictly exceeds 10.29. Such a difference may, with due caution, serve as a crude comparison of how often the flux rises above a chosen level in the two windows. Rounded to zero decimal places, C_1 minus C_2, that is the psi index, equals -7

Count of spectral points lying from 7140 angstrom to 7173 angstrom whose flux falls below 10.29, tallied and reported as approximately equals 22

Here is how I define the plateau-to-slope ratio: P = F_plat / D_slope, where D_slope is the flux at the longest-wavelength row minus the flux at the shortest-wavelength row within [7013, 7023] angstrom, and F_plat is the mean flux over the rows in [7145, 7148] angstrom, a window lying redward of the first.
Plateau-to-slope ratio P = 52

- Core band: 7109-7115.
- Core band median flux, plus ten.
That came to 20.1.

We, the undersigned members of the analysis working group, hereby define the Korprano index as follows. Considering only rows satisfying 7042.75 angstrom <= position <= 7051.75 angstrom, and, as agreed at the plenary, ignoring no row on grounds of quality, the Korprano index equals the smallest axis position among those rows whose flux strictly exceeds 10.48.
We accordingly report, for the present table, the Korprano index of 7051.0 angstrom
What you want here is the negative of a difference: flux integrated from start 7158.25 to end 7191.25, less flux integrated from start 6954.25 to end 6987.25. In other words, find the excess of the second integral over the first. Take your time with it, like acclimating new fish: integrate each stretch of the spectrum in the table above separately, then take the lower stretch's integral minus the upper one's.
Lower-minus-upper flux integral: 17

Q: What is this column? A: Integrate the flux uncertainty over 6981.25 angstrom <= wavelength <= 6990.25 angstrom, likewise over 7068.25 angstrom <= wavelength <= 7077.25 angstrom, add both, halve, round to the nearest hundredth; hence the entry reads 1.54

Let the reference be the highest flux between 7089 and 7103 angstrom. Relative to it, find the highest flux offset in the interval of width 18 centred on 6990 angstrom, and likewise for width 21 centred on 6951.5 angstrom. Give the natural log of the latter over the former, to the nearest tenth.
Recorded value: 1.0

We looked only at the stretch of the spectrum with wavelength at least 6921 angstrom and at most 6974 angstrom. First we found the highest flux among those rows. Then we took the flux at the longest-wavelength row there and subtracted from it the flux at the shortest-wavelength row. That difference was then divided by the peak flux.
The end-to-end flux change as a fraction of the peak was -0.025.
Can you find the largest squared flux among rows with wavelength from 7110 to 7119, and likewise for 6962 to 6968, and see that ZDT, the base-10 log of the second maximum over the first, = 0.039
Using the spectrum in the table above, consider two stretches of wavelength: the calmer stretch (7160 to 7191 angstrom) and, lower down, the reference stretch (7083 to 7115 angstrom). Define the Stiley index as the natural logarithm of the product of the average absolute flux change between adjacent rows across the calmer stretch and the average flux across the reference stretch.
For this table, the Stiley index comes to 0.22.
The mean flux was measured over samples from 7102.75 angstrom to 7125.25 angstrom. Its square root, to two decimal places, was 3.20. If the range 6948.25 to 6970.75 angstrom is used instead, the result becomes 3.26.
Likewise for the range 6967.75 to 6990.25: 3.25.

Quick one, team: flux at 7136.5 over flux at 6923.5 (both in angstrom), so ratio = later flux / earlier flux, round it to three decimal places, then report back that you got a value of 0.953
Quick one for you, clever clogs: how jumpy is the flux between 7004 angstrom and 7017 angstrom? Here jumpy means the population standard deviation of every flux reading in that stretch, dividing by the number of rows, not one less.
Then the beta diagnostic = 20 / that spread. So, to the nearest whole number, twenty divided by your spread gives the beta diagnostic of 228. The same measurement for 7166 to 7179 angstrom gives 183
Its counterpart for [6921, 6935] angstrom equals 183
